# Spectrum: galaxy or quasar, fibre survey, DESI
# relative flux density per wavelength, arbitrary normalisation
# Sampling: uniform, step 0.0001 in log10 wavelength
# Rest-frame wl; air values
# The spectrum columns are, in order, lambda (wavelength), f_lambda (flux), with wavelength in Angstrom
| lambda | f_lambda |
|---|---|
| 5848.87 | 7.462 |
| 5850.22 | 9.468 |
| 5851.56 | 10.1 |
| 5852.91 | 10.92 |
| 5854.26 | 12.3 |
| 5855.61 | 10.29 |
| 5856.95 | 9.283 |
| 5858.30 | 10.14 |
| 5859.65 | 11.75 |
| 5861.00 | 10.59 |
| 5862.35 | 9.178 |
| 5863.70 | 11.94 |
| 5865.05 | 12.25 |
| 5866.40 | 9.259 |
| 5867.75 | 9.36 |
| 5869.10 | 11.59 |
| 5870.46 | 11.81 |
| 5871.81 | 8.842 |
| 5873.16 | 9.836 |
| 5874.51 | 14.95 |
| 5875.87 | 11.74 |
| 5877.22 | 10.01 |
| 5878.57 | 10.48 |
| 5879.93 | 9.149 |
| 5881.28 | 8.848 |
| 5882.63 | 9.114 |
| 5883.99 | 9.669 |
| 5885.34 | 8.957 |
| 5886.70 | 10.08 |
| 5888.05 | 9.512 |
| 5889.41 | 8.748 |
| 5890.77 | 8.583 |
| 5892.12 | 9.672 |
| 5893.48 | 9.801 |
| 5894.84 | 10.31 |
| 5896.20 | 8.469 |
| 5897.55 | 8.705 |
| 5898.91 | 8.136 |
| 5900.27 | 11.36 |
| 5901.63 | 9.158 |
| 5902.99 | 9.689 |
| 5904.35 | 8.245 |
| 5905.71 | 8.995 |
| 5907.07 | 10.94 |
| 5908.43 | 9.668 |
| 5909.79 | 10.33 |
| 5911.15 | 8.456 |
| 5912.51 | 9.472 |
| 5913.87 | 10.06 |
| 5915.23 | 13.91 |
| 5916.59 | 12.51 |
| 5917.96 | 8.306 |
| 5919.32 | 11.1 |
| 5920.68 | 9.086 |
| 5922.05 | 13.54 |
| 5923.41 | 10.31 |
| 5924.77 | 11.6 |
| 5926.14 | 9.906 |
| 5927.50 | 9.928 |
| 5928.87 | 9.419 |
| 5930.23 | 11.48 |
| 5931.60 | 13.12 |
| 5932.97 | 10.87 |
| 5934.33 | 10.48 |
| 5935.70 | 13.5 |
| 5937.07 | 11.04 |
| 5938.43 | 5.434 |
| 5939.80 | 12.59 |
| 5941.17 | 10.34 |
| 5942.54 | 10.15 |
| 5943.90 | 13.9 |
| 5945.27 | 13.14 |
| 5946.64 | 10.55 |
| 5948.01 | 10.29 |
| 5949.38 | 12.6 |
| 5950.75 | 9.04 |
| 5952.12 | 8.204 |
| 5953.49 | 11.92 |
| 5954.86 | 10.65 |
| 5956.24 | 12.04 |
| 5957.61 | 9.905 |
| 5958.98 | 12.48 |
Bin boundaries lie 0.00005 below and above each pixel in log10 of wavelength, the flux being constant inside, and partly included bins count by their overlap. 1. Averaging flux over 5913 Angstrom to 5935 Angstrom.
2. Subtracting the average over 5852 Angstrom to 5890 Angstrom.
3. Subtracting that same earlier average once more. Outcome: -9.8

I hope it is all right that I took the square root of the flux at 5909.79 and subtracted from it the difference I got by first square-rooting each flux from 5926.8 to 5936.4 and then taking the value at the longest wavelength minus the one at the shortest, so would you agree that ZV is 2.7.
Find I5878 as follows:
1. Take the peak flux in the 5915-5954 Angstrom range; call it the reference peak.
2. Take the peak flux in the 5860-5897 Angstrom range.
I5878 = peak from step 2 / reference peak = 1.07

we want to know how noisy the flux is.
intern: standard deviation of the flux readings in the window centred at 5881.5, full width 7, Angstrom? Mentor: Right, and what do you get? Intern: 0.6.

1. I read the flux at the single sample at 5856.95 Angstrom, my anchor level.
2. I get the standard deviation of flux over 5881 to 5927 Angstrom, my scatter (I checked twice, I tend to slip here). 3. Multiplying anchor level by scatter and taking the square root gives 3.6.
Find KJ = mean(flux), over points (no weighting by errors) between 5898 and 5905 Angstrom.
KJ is 9.3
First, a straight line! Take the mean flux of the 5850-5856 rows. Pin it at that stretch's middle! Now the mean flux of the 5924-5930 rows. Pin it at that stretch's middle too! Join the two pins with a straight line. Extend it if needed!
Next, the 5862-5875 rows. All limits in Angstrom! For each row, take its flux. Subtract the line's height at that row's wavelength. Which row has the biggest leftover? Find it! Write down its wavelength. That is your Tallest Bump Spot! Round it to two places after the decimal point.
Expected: 5874.51 Angstrom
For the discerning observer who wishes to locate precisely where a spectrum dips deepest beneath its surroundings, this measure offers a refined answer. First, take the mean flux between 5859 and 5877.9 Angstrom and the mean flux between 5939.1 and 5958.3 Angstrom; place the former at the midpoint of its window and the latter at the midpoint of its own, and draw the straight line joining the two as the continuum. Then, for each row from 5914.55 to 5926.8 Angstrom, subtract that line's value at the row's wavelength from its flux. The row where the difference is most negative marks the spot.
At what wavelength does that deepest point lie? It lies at 5917.96 Angstrom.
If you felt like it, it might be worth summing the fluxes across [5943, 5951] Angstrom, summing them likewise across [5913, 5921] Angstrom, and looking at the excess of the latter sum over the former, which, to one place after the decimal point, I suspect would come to -4.5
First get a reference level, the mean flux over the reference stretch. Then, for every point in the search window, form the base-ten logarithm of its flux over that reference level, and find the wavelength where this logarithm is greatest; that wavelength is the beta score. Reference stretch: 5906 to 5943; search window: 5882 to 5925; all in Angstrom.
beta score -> 5915.23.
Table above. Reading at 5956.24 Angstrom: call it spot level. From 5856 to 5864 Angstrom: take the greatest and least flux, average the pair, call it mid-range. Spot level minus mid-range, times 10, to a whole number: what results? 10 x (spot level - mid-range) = 15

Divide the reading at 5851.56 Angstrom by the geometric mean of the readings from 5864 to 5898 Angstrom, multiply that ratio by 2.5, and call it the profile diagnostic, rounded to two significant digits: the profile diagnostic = 2.6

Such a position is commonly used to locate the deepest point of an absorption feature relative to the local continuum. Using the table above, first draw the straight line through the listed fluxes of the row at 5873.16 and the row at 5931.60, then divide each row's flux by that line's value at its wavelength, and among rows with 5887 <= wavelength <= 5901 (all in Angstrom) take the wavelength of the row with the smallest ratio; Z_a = 5898.91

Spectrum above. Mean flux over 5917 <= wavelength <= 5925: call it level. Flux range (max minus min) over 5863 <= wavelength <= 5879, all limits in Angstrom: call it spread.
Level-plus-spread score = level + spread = 16.8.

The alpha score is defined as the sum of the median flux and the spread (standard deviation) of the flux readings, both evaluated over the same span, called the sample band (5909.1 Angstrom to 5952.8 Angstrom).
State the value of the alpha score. 12.3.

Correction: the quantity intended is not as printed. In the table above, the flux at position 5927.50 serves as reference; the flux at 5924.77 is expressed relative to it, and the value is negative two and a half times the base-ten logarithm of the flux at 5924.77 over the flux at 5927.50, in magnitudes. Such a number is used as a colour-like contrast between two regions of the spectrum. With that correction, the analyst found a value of -0.2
